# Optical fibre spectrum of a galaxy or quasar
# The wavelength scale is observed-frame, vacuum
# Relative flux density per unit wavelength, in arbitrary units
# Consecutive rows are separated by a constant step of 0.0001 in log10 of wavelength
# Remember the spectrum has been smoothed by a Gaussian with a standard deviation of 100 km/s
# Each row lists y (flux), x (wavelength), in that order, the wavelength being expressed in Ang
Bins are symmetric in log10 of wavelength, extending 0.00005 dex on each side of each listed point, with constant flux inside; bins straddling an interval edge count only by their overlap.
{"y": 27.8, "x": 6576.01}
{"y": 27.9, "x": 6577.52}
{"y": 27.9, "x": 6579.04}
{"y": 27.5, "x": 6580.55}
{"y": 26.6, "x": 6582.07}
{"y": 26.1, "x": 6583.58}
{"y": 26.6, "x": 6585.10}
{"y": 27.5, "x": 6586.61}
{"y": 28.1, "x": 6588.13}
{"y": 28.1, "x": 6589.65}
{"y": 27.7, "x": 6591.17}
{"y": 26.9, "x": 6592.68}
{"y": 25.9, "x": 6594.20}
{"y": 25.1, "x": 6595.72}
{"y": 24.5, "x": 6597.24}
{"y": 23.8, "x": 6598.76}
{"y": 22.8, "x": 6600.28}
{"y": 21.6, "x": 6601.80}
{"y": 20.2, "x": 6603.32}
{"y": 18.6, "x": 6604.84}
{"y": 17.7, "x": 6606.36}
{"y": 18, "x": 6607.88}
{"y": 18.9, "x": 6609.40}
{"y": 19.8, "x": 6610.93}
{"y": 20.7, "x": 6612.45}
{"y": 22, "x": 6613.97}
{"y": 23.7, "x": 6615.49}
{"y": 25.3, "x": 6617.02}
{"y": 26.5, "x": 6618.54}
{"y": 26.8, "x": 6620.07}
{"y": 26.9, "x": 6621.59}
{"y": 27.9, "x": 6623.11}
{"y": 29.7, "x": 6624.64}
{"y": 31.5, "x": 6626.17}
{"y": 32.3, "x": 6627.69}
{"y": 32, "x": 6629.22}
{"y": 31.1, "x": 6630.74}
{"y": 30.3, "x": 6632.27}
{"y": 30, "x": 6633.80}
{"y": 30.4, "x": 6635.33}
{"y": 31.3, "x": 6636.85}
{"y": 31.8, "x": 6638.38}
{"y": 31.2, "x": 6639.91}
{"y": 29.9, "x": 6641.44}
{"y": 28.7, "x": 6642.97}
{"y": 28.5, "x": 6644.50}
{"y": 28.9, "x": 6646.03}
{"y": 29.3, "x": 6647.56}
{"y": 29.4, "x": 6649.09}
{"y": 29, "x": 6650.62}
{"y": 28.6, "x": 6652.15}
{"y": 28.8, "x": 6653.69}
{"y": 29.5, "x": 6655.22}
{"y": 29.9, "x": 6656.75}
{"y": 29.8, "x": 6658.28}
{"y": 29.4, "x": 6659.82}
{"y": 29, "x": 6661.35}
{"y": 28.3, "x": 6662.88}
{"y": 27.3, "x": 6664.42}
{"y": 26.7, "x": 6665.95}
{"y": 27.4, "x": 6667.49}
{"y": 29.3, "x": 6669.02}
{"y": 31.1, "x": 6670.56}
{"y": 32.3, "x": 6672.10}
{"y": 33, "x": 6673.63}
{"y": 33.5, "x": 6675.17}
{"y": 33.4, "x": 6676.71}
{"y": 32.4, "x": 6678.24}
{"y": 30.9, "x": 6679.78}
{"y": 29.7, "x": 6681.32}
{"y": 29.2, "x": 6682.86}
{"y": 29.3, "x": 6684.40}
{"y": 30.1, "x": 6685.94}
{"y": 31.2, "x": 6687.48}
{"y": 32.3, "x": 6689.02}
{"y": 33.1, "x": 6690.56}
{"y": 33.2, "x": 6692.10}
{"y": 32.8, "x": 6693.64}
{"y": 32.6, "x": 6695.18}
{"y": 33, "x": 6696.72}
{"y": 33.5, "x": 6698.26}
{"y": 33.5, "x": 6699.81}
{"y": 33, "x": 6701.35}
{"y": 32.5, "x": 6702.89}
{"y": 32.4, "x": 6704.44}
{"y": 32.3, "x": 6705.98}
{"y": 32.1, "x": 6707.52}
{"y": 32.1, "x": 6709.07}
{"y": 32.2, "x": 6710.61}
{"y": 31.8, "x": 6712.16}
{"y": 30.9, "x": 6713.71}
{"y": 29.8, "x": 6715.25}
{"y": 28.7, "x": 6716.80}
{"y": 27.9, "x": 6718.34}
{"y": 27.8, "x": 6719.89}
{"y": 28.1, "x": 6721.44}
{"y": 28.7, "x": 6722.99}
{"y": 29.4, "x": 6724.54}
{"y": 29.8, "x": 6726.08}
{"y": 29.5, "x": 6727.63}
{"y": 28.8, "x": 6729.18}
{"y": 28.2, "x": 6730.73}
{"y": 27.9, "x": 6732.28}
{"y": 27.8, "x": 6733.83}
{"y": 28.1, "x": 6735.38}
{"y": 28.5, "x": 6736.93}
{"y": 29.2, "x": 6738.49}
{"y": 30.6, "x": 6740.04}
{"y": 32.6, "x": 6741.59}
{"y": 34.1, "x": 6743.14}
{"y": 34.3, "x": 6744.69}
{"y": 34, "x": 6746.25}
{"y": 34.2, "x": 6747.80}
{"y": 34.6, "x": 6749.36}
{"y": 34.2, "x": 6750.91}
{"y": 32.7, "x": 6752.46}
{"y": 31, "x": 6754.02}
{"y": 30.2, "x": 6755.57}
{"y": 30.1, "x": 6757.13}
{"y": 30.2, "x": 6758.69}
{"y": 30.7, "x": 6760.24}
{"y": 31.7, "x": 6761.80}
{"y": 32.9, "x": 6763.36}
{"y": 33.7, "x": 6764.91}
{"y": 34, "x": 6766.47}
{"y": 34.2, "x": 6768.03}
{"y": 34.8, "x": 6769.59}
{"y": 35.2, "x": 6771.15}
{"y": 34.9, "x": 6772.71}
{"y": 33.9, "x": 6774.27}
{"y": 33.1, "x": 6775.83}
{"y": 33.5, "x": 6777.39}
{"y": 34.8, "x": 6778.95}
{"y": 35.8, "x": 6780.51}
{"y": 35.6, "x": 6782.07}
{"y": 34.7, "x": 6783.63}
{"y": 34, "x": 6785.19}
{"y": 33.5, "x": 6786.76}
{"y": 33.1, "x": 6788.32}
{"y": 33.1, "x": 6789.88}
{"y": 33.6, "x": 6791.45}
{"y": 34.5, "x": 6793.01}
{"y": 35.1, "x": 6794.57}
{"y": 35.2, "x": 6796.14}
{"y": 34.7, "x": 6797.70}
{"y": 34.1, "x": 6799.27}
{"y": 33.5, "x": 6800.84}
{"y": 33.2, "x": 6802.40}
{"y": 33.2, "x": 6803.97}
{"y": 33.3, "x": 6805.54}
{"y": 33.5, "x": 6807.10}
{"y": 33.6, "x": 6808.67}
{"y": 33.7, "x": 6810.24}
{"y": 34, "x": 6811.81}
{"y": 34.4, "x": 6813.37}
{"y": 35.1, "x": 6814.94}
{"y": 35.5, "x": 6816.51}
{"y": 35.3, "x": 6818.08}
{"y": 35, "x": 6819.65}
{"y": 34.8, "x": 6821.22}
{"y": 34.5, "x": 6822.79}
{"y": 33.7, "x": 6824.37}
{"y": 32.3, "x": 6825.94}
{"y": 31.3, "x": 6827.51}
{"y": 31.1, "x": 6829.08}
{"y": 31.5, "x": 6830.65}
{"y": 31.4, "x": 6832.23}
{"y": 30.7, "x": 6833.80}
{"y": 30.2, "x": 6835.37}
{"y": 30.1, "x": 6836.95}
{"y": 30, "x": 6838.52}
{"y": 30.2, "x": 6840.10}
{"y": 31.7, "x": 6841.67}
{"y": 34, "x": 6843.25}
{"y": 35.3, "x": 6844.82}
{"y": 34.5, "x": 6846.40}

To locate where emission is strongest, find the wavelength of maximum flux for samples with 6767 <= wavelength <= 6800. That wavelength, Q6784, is 6780.51 Ang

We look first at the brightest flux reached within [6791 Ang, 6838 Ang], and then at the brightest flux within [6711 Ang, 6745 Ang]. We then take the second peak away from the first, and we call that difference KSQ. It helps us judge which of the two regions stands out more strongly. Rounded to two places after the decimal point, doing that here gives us 1.20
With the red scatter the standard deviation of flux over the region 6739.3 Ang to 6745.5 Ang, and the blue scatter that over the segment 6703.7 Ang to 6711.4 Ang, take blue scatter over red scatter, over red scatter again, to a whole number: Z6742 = 0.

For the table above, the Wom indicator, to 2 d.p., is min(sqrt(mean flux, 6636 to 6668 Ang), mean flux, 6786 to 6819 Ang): 5.40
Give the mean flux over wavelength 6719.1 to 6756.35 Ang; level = 30.6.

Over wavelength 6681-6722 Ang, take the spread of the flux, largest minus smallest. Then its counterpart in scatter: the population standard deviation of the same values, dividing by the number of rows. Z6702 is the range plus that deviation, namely 7.5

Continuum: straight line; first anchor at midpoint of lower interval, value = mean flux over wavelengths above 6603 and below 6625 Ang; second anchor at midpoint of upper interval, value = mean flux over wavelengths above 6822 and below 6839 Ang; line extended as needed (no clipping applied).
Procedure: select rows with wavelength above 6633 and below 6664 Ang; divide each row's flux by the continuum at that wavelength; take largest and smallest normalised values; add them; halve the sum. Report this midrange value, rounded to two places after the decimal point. 1.24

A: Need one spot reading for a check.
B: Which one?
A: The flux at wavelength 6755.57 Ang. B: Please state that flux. 30.2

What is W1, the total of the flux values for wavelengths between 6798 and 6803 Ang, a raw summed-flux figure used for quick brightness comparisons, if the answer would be 100.8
